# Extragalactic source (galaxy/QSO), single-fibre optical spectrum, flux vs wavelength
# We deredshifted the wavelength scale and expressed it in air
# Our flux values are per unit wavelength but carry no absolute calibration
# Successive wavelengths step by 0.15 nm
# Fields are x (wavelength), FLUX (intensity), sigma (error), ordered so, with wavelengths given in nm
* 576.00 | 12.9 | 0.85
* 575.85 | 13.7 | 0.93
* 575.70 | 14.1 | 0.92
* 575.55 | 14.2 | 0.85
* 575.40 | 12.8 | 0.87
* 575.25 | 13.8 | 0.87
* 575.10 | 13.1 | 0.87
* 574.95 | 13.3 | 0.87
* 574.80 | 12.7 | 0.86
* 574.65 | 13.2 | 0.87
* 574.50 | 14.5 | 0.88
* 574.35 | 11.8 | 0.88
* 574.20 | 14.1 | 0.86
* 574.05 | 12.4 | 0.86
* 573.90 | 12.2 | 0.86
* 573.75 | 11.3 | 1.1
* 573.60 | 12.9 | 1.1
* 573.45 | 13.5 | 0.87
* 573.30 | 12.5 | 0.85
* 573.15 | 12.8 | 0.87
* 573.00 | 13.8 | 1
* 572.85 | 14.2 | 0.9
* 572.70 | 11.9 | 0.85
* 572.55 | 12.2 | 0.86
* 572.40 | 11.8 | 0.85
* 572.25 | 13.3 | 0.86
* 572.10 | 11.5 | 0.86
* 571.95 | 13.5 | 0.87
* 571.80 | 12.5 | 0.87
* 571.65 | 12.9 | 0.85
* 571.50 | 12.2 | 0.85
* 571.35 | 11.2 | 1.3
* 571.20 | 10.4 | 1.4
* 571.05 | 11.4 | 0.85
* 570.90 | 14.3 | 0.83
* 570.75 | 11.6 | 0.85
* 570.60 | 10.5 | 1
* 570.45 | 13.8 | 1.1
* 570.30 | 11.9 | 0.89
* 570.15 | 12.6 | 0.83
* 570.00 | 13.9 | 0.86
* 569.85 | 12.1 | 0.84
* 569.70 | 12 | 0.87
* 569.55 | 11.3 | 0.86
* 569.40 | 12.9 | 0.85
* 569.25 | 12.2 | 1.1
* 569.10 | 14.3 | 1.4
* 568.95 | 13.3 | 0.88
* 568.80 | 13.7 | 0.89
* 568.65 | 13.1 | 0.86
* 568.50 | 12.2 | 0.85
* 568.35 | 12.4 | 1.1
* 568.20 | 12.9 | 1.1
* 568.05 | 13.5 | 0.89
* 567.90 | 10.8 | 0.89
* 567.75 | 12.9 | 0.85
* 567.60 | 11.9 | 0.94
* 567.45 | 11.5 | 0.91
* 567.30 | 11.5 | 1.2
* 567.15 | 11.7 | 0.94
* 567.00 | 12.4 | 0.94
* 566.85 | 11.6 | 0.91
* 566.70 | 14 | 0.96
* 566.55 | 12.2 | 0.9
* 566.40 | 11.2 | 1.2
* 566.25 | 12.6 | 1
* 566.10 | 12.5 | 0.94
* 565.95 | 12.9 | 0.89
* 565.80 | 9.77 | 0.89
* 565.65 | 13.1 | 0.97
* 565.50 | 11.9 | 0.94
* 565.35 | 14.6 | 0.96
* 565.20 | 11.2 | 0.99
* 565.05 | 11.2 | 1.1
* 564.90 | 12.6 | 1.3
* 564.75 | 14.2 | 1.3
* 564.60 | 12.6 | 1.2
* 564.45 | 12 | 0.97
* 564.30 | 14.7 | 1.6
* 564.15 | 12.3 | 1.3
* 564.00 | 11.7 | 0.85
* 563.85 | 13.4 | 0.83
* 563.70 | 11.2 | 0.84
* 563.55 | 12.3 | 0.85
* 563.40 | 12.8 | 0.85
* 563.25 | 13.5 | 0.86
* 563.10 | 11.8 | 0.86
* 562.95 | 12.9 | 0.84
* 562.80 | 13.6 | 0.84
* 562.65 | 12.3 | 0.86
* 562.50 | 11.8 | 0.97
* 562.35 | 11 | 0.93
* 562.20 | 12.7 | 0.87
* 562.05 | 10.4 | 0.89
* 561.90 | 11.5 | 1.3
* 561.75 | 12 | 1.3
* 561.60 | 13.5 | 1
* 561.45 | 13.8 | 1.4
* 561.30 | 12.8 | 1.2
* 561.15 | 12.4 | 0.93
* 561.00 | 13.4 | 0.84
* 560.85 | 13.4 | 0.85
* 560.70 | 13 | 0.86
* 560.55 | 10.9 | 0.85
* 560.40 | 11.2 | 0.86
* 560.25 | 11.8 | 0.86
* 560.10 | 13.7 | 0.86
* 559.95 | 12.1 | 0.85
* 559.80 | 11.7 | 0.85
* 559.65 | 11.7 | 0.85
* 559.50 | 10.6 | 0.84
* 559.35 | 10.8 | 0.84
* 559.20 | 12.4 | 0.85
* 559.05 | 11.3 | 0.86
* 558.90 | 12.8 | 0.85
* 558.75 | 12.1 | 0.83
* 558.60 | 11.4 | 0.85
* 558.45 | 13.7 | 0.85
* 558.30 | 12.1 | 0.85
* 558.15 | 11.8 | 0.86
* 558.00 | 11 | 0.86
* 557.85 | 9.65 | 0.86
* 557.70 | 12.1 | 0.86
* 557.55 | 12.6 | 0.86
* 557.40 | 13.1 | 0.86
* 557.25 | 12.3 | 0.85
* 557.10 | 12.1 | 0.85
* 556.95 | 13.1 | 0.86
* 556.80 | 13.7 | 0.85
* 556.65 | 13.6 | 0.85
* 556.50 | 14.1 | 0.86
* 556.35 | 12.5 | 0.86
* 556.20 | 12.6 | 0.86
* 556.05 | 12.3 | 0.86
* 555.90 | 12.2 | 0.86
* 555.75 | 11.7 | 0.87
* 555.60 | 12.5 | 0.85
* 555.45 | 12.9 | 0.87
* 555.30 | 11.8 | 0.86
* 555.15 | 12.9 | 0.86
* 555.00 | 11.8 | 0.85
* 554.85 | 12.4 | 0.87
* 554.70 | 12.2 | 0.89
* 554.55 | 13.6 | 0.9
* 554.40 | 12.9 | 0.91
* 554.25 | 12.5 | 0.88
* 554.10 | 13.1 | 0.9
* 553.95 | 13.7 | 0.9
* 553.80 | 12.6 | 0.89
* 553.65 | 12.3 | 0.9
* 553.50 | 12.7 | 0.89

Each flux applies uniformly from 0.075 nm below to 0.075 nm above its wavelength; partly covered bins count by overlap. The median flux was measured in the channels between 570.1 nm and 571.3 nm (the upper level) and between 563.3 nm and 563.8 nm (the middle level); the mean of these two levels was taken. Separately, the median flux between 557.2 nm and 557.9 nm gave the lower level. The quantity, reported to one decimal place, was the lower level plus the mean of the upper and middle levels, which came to 24.3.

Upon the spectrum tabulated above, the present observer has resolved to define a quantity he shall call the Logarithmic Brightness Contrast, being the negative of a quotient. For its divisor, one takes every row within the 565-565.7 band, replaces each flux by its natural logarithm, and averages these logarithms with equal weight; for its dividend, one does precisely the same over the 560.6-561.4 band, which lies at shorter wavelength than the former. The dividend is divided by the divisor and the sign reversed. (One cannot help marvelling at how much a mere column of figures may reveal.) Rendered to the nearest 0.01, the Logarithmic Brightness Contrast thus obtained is -1.02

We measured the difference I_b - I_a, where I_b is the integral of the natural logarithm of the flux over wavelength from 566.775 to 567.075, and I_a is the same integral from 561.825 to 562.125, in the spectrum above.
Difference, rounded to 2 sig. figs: 0.028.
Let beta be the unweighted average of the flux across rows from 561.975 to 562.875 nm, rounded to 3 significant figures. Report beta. 12.0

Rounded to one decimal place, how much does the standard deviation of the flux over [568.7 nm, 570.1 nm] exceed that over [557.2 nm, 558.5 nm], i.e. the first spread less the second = -0.2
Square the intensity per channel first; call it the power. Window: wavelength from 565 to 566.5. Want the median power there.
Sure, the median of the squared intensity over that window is 149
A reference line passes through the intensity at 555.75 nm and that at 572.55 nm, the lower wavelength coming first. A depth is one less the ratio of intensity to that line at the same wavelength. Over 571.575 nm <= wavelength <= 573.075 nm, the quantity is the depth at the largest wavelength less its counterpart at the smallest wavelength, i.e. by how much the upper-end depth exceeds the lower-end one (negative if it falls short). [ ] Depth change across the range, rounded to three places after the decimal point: -0.070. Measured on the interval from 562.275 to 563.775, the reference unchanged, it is -0.014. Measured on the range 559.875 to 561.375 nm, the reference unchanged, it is -0.056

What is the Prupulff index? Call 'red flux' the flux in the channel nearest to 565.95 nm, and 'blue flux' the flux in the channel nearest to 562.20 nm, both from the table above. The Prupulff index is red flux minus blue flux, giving 0.2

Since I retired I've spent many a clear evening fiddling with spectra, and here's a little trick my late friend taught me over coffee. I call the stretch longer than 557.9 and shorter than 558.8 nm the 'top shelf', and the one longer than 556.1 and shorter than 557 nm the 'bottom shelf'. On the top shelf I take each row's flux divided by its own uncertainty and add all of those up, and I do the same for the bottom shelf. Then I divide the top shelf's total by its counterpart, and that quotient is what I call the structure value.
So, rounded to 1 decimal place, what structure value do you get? 0.9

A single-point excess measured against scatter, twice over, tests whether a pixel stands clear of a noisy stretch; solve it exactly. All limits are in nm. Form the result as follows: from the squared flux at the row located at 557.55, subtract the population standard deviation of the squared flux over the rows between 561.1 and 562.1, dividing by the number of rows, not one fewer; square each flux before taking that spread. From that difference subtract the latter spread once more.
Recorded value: 106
